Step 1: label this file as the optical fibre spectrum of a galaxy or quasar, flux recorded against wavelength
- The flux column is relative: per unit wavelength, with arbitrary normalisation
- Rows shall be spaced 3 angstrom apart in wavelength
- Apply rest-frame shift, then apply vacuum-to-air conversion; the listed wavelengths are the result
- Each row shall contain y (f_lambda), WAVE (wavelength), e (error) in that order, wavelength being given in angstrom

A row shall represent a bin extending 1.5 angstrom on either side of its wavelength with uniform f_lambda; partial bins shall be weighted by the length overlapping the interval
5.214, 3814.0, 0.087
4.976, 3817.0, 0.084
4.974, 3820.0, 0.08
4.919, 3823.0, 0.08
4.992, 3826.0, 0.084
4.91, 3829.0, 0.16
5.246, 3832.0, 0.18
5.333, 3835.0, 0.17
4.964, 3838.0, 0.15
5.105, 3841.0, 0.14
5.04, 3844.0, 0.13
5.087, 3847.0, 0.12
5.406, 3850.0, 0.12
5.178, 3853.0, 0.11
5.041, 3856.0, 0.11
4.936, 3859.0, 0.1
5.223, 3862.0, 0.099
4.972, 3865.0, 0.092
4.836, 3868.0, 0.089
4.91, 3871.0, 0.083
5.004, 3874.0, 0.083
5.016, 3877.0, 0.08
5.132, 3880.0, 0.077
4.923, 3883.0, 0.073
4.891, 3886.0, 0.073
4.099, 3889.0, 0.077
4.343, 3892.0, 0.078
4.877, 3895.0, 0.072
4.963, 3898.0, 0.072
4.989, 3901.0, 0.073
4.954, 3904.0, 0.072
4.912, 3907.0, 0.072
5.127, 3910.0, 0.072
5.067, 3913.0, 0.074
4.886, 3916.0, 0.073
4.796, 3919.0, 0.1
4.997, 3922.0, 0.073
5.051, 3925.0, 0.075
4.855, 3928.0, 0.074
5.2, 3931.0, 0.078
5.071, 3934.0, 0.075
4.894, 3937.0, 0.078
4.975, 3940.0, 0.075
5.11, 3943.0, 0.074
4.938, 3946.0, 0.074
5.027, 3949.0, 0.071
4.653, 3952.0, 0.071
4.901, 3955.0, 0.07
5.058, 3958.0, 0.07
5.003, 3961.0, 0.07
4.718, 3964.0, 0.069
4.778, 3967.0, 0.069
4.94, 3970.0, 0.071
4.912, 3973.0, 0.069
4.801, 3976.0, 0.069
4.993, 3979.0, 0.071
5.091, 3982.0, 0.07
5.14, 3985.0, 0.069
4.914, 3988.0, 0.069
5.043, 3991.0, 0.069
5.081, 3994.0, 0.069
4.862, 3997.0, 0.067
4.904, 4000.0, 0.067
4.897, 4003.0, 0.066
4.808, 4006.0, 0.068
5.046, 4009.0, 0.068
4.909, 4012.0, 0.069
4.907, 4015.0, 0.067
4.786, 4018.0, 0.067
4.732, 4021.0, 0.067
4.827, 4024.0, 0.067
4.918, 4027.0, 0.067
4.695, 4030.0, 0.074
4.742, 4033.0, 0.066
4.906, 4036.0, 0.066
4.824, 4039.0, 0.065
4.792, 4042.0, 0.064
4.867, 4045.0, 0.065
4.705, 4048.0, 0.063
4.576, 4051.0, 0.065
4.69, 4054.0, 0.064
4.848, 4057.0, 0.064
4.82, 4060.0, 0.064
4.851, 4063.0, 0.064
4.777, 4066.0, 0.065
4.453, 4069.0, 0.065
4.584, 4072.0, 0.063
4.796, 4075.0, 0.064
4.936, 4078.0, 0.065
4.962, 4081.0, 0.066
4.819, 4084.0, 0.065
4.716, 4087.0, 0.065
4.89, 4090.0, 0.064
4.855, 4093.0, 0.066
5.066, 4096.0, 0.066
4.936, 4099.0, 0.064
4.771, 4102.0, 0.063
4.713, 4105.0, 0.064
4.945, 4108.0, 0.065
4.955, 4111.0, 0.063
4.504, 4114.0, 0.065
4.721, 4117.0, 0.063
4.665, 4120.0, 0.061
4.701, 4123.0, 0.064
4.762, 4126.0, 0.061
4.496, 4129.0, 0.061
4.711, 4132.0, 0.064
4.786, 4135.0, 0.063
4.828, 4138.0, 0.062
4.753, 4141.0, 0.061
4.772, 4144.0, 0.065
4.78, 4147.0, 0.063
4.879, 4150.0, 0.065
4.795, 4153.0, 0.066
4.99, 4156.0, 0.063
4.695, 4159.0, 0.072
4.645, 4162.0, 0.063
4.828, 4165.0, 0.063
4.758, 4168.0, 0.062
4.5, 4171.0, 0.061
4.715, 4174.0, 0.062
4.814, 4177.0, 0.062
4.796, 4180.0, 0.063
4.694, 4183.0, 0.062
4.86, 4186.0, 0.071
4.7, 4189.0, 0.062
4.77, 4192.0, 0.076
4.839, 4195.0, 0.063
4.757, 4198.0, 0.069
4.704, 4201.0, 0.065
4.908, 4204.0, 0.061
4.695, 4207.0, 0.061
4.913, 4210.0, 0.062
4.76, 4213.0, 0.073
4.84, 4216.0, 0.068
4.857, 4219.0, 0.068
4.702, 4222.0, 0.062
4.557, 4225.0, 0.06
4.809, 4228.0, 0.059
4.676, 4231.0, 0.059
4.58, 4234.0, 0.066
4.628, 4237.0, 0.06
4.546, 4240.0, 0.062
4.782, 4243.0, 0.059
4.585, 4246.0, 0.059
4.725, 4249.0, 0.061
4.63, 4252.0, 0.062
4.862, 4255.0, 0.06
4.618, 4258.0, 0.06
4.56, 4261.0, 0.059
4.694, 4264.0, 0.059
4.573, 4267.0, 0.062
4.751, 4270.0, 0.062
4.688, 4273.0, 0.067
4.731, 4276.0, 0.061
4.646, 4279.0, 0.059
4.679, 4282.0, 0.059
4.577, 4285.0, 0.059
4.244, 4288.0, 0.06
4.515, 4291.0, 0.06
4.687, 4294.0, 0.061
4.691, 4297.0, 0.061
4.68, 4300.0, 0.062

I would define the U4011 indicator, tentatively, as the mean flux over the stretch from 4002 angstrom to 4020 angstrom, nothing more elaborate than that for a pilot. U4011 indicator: 4.89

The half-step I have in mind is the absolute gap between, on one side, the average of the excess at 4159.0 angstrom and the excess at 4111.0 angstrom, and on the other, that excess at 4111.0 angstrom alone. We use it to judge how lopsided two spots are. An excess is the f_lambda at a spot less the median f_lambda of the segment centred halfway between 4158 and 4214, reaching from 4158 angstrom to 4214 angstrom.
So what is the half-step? 0.13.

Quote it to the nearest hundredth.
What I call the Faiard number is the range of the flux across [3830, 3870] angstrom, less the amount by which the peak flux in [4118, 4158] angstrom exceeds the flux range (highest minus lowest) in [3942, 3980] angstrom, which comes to -3.96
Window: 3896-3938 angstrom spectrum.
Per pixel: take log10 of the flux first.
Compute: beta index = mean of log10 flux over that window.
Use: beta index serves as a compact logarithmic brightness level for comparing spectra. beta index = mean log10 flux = 0.697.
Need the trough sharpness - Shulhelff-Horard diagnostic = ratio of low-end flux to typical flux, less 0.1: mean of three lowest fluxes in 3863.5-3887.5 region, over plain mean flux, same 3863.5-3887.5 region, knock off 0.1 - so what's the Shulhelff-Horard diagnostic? 0.884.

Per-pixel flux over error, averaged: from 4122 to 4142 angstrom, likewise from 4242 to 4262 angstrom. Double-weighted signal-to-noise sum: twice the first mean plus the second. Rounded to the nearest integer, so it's 230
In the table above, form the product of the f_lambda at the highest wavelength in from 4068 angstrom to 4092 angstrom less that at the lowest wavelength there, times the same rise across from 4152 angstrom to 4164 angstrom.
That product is -0.066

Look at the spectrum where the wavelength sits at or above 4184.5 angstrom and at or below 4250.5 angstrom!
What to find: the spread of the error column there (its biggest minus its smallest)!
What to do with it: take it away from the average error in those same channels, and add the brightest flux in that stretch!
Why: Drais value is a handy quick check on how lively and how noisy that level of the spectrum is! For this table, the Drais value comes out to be 4.96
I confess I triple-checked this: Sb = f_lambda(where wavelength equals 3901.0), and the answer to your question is 4.989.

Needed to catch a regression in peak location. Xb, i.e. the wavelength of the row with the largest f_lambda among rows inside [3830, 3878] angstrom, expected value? 3850.0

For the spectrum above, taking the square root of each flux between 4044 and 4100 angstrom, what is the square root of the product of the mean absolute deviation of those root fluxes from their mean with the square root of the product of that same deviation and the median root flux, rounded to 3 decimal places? 0.079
